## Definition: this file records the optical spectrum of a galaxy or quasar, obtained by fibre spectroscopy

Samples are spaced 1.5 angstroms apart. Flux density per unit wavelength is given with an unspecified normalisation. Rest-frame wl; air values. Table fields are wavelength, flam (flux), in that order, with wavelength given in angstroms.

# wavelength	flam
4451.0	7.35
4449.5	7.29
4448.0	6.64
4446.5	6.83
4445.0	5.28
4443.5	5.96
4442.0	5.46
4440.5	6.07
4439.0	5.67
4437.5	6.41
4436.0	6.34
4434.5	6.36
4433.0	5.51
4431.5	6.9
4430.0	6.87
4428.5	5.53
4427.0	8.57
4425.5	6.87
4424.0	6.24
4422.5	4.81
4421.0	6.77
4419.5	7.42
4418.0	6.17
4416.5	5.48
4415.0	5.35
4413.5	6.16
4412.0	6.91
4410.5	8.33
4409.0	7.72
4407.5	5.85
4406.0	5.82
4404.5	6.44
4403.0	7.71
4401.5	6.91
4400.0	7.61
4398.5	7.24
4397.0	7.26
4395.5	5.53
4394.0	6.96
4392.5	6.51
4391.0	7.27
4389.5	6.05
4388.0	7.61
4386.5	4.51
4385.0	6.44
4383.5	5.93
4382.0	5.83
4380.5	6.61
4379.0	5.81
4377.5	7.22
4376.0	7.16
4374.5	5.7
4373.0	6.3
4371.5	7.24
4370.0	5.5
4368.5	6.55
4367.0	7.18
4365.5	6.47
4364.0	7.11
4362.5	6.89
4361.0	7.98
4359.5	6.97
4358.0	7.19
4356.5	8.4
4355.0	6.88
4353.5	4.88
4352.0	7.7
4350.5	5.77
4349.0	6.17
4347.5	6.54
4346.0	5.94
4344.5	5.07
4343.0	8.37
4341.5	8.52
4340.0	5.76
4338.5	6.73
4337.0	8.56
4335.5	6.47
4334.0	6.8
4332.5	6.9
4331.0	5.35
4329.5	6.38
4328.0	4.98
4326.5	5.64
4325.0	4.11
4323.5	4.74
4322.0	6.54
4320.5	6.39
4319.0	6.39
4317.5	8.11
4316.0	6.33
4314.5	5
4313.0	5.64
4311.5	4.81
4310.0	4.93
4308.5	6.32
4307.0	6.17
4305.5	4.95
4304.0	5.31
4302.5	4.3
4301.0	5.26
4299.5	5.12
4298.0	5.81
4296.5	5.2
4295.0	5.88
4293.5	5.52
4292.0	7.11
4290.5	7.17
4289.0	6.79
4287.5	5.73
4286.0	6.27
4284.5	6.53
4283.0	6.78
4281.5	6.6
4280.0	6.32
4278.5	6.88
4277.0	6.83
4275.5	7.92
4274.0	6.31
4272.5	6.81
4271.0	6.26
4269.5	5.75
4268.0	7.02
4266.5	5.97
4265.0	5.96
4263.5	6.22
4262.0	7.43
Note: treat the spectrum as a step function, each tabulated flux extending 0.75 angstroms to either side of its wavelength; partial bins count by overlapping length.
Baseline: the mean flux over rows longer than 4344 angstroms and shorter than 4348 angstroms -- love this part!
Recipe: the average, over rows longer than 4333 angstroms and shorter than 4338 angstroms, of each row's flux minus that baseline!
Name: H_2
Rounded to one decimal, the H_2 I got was 1.4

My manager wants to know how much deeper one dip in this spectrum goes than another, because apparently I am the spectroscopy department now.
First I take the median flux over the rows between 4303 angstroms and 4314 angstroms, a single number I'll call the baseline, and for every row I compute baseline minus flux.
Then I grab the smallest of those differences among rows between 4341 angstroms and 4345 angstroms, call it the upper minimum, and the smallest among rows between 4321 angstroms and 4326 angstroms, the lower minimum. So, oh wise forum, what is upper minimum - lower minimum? -1.98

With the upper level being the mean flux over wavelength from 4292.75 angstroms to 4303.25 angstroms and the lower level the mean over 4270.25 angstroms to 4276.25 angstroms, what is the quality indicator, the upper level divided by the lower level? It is 0.78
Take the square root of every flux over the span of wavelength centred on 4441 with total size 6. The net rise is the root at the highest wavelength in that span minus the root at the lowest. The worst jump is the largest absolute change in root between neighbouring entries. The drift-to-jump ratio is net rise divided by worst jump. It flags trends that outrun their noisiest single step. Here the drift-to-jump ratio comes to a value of 0.5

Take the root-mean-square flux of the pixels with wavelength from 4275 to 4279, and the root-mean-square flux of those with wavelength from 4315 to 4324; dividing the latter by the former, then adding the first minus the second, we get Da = 1.6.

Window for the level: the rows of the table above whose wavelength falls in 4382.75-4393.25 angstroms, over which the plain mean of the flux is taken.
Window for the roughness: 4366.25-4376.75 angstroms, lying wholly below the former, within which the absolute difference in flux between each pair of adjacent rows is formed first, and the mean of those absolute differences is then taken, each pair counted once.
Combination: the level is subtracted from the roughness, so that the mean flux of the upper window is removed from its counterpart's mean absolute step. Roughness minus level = -5.3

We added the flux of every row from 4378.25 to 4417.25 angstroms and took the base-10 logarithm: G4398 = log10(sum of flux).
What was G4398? 2.230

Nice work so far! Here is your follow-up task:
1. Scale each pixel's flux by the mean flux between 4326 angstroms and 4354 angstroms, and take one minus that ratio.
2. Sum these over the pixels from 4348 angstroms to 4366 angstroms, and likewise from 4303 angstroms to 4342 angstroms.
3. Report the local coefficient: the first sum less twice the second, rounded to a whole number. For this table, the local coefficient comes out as -4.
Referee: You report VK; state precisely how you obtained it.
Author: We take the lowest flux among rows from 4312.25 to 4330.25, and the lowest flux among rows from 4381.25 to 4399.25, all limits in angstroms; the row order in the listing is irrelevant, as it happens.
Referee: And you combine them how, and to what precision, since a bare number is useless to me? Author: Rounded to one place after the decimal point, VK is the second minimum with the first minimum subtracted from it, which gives 0.4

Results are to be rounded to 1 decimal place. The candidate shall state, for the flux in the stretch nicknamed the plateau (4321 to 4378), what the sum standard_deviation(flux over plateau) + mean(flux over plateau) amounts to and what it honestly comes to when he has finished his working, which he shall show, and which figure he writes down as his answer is 7.6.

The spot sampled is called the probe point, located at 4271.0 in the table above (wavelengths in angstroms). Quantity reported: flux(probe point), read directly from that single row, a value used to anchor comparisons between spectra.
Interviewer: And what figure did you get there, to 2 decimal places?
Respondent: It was 6.26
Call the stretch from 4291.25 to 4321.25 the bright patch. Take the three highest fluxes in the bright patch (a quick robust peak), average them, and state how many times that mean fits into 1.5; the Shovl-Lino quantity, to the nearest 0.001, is 0.208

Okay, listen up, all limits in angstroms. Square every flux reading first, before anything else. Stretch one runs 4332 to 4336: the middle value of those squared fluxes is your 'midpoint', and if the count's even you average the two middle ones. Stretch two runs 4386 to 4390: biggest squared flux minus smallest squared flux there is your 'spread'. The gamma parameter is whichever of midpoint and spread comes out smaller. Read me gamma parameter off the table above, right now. 38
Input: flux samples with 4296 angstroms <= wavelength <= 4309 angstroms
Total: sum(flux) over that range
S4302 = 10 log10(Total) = 16.9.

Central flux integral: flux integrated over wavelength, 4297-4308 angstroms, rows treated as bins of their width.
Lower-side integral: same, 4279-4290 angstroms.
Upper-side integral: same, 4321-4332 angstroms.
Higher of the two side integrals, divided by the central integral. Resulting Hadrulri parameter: 1.2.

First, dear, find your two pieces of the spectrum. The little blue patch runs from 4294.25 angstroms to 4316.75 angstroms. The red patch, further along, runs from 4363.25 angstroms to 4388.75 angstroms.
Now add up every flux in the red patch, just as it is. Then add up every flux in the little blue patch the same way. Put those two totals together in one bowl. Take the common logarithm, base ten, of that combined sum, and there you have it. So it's 2.3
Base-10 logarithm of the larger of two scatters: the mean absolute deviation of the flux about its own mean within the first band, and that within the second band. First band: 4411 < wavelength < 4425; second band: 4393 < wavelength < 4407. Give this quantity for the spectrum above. -0.21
